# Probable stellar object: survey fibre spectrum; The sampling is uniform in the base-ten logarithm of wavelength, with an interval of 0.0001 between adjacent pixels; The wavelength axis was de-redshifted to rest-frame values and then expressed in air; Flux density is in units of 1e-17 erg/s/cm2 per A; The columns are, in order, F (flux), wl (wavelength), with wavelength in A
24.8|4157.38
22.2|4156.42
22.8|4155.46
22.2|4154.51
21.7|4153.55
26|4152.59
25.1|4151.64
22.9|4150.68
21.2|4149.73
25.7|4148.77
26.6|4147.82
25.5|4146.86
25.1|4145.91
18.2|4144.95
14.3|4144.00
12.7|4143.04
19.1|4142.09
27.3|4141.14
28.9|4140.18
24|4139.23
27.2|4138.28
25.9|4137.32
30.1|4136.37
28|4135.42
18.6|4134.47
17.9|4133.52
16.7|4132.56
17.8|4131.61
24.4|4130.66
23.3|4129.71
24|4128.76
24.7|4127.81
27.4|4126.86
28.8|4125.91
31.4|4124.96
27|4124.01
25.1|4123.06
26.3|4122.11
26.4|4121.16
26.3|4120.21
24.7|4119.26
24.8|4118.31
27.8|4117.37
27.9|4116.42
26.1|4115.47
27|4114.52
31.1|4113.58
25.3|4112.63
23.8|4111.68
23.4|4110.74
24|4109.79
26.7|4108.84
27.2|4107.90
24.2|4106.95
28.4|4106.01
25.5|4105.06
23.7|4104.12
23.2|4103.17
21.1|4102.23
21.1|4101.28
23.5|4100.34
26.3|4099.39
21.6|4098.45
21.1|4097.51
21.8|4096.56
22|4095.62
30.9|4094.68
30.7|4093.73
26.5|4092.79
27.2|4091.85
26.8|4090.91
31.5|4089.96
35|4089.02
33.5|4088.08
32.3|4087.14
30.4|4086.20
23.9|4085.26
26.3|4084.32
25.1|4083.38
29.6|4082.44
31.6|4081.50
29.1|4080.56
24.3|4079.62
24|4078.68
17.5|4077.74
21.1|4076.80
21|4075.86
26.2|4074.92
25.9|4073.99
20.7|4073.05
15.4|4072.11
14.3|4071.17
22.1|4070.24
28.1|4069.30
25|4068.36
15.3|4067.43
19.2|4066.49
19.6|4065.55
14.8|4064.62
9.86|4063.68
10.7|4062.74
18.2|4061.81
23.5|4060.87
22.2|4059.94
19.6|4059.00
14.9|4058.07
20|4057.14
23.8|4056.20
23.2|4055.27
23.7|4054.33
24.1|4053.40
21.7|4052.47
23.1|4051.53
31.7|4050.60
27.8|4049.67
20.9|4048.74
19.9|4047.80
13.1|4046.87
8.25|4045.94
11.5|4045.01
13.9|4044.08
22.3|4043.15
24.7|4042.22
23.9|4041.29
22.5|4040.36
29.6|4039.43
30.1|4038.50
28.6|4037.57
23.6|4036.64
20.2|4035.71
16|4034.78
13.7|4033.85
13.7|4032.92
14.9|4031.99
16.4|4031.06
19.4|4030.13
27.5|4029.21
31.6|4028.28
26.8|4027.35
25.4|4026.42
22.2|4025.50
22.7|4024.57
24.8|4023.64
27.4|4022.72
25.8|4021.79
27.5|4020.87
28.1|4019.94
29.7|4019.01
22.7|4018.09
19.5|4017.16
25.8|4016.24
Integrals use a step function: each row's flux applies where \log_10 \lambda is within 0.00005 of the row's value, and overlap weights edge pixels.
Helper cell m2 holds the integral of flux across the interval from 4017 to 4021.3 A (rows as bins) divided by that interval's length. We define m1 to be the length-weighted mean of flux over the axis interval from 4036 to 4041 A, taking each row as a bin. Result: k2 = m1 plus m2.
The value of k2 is 52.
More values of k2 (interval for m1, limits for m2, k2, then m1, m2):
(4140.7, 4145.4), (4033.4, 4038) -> 39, 18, 20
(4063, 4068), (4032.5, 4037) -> 33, 16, 17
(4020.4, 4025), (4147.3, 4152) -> 50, 26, 24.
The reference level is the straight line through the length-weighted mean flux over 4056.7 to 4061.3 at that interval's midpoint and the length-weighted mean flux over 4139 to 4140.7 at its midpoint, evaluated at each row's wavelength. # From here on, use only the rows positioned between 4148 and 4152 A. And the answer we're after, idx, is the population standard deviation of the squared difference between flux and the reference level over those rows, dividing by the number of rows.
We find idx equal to 15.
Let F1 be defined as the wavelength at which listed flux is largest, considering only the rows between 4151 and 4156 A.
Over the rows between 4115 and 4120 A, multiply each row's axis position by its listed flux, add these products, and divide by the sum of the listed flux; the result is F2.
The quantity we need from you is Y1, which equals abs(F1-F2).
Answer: 35.3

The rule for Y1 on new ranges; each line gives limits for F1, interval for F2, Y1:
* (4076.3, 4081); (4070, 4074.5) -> 8.3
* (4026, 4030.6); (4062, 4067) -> 36.7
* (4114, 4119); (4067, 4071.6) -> 47.2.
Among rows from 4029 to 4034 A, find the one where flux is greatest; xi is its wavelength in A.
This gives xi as 4029.21 A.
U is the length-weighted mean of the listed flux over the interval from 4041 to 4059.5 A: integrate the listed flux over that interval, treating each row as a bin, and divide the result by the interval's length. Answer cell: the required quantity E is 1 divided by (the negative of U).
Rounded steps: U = 21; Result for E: -0.049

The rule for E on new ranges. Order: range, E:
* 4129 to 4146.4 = -0.045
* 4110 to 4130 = -0.038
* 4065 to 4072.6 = -0.050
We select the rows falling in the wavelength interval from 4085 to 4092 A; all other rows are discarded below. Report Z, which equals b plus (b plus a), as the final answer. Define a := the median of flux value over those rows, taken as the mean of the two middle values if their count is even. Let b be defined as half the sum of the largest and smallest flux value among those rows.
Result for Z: 90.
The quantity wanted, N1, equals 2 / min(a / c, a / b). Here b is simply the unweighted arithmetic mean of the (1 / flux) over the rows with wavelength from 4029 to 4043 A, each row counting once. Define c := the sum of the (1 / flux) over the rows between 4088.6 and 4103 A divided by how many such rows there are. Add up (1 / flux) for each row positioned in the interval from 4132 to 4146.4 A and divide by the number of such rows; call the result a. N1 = 2.1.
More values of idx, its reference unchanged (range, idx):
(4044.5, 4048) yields 41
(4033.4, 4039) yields 53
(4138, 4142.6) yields 24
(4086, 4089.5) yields 33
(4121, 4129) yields 10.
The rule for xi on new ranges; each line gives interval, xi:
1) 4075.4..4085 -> 4081.50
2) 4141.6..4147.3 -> 4146.86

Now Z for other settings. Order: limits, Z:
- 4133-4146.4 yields 67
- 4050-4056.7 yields 77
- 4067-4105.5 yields 74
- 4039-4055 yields 62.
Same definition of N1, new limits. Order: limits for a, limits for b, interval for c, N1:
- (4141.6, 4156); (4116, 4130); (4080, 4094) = 1.6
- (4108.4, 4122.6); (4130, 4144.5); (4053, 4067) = 2.9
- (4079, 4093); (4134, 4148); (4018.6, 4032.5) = 2.6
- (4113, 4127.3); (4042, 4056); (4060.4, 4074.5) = 3.1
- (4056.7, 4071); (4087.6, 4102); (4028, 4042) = 1.7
